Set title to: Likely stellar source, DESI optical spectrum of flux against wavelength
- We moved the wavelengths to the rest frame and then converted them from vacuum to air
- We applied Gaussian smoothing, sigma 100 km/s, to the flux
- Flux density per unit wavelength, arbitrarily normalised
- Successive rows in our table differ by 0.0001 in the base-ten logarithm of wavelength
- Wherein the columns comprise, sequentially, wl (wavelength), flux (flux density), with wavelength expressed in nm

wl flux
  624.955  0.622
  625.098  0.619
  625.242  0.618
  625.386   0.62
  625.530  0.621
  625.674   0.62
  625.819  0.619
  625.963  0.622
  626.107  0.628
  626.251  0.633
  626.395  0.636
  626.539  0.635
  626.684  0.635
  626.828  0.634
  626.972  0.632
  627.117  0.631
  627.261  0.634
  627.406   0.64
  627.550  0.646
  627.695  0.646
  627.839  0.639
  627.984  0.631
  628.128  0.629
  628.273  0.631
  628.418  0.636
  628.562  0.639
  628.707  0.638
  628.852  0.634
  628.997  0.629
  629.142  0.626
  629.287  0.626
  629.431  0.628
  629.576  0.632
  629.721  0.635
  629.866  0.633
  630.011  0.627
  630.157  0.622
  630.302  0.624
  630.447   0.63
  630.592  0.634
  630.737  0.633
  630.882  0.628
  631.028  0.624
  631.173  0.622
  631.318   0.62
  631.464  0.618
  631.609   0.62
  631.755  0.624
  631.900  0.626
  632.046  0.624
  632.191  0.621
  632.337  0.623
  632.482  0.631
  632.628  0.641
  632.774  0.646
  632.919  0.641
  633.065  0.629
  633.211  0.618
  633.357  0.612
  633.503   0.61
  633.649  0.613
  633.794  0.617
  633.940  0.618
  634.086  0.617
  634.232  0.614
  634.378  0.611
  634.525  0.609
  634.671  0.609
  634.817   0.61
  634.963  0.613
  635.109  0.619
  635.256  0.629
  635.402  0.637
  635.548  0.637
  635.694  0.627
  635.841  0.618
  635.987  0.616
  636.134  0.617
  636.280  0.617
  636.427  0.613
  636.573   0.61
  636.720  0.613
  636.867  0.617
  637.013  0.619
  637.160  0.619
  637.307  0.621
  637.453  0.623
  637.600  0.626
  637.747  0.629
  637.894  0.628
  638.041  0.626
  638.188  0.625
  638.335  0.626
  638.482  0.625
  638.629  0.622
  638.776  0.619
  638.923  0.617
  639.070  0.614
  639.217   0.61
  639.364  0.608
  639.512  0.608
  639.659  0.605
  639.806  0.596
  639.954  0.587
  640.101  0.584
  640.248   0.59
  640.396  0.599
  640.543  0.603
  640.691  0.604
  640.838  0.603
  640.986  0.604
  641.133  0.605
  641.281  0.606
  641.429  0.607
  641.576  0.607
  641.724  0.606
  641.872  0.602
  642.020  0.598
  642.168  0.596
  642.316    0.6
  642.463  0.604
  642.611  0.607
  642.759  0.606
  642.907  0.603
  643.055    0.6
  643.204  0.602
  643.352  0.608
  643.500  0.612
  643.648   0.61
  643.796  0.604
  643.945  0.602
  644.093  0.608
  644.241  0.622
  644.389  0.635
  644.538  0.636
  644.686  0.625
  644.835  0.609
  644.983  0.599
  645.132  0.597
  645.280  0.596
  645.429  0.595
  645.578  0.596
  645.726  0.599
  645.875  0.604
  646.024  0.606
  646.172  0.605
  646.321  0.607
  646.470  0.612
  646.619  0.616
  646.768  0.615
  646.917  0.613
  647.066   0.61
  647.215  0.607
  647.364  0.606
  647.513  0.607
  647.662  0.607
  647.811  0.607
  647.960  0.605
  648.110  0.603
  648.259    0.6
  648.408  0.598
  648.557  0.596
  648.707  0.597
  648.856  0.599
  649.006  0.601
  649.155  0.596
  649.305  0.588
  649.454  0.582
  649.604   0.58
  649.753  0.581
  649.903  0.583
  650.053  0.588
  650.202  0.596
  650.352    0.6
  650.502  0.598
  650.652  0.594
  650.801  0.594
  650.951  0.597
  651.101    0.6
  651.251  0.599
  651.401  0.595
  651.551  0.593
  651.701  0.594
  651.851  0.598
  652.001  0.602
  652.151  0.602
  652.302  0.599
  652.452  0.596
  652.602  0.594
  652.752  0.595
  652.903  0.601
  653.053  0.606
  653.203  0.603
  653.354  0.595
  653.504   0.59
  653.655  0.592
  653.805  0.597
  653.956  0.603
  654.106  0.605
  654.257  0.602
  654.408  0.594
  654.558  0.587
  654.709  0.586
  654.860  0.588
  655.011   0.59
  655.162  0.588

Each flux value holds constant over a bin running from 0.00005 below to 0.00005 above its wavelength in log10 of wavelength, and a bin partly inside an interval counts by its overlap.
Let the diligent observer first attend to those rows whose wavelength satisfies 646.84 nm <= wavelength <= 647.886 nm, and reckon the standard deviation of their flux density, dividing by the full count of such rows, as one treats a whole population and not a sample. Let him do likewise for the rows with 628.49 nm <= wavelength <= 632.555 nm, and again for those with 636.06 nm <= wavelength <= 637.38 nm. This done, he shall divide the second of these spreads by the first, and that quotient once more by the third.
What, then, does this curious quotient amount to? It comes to 729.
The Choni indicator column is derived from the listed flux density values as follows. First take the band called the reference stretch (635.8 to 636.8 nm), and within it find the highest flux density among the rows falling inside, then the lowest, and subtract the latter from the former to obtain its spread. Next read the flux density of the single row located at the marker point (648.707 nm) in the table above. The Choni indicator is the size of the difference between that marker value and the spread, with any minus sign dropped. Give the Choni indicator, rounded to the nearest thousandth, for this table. 0.589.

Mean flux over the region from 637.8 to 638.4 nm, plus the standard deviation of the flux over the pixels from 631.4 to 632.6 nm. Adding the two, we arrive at 0.630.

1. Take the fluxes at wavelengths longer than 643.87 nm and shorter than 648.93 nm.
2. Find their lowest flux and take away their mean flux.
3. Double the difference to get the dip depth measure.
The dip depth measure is -0.024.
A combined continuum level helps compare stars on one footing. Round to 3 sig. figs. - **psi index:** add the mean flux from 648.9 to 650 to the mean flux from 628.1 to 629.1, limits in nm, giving 1.22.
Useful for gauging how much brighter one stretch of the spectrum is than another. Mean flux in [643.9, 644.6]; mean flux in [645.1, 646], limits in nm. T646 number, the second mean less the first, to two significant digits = -0.023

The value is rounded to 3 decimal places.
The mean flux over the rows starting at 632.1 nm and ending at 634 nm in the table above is 0.625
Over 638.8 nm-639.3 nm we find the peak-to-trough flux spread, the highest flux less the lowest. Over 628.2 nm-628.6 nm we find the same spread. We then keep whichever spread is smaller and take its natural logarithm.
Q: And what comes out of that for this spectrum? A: -5.0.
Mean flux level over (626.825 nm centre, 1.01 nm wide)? 0.634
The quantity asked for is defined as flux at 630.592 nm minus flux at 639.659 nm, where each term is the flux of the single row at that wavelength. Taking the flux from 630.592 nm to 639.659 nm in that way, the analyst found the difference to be 0.029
